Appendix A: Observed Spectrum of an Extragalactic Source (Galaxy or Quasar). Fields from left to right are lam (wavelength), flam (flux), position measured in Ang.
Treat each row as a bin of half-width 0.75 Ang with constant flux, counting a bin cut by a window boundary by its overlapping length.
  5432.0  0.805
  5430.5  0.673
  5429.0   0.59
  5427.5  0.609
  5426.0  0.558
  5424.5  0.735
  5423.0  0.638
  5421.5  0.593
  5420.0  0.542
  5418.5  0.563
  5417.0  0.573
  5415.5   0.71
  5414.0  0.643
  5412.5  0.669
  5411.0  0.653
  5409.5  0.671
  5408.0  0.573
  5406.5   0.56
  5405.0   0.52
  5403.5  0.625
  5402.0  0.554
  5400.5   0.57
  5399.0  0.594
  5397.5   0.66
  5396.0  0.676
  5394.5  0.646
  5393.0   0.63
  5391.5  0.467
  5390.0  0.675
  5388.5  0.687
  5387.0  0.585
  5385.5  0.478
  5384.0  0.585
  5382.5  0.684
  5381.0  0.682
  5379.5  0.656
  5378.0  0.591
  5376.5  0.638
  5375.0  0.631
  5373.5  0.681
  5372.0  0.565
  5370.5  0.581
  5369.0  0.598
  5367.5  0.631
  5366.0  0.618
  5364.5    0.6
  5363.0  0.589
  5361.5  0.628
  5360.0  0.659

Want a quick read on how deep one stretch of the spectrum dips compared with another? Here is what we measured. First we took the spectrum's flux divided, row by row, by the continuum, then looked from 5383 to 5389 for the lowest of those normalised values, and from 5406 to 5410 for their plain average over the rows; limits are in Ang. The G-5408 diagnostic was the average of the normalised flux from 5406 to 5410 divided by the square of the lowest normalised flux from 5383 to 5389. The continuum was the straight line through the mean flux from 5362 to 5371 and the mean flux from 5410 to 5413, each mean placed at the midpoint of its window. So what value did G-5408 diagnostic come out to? 1.6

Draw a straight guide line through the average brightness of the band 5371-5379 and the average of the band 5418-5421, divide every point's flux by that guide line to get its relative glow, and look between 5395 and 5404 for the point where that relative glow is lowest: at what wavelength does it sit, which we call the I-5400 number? 5402.0 Ang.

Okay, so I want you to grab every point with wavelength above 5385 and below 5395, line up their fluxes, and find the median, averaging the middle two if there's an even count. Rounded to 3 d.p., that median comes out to 0.630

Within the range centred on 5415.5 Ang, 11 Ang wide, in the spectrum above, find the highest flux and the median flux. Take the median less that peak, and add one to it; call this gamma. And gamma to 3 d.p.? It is 0.933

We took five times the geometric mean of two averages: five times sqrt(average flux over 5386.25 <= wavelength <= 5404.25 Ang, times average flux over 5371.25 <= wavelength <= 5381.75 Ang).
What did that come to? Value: 3.12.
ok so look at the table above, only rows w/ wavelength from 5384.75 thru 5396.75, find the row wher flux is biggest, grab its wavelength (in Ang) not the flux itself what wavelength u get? 5388.5 Ang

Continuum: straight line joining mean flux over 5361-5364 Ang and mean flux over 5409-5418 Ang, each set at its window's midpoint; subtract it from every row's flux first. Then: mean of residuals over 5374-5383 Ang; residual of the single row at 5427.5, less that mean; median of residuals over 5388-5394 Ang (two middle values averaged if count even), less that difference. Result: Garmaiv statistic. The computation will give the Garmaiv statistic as 0.10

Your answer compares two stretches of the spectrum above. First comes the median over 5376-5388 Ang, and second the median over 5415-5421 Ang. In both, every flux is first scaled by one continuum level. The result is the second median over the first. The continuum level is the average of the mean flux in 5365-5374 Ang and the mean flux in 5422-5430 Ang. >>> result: 0.92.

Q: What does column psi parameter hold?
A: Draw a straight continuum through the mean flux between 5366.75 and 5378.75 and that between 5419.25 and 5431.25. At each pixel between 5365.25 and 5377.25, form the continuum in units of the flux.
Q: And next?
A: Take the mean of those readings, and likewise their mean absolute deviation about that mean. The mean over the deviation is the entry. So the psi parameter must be 22.2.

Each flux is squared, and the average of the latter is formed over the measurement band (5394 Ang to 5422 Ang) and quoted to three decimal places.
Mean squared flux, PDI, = 0.375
